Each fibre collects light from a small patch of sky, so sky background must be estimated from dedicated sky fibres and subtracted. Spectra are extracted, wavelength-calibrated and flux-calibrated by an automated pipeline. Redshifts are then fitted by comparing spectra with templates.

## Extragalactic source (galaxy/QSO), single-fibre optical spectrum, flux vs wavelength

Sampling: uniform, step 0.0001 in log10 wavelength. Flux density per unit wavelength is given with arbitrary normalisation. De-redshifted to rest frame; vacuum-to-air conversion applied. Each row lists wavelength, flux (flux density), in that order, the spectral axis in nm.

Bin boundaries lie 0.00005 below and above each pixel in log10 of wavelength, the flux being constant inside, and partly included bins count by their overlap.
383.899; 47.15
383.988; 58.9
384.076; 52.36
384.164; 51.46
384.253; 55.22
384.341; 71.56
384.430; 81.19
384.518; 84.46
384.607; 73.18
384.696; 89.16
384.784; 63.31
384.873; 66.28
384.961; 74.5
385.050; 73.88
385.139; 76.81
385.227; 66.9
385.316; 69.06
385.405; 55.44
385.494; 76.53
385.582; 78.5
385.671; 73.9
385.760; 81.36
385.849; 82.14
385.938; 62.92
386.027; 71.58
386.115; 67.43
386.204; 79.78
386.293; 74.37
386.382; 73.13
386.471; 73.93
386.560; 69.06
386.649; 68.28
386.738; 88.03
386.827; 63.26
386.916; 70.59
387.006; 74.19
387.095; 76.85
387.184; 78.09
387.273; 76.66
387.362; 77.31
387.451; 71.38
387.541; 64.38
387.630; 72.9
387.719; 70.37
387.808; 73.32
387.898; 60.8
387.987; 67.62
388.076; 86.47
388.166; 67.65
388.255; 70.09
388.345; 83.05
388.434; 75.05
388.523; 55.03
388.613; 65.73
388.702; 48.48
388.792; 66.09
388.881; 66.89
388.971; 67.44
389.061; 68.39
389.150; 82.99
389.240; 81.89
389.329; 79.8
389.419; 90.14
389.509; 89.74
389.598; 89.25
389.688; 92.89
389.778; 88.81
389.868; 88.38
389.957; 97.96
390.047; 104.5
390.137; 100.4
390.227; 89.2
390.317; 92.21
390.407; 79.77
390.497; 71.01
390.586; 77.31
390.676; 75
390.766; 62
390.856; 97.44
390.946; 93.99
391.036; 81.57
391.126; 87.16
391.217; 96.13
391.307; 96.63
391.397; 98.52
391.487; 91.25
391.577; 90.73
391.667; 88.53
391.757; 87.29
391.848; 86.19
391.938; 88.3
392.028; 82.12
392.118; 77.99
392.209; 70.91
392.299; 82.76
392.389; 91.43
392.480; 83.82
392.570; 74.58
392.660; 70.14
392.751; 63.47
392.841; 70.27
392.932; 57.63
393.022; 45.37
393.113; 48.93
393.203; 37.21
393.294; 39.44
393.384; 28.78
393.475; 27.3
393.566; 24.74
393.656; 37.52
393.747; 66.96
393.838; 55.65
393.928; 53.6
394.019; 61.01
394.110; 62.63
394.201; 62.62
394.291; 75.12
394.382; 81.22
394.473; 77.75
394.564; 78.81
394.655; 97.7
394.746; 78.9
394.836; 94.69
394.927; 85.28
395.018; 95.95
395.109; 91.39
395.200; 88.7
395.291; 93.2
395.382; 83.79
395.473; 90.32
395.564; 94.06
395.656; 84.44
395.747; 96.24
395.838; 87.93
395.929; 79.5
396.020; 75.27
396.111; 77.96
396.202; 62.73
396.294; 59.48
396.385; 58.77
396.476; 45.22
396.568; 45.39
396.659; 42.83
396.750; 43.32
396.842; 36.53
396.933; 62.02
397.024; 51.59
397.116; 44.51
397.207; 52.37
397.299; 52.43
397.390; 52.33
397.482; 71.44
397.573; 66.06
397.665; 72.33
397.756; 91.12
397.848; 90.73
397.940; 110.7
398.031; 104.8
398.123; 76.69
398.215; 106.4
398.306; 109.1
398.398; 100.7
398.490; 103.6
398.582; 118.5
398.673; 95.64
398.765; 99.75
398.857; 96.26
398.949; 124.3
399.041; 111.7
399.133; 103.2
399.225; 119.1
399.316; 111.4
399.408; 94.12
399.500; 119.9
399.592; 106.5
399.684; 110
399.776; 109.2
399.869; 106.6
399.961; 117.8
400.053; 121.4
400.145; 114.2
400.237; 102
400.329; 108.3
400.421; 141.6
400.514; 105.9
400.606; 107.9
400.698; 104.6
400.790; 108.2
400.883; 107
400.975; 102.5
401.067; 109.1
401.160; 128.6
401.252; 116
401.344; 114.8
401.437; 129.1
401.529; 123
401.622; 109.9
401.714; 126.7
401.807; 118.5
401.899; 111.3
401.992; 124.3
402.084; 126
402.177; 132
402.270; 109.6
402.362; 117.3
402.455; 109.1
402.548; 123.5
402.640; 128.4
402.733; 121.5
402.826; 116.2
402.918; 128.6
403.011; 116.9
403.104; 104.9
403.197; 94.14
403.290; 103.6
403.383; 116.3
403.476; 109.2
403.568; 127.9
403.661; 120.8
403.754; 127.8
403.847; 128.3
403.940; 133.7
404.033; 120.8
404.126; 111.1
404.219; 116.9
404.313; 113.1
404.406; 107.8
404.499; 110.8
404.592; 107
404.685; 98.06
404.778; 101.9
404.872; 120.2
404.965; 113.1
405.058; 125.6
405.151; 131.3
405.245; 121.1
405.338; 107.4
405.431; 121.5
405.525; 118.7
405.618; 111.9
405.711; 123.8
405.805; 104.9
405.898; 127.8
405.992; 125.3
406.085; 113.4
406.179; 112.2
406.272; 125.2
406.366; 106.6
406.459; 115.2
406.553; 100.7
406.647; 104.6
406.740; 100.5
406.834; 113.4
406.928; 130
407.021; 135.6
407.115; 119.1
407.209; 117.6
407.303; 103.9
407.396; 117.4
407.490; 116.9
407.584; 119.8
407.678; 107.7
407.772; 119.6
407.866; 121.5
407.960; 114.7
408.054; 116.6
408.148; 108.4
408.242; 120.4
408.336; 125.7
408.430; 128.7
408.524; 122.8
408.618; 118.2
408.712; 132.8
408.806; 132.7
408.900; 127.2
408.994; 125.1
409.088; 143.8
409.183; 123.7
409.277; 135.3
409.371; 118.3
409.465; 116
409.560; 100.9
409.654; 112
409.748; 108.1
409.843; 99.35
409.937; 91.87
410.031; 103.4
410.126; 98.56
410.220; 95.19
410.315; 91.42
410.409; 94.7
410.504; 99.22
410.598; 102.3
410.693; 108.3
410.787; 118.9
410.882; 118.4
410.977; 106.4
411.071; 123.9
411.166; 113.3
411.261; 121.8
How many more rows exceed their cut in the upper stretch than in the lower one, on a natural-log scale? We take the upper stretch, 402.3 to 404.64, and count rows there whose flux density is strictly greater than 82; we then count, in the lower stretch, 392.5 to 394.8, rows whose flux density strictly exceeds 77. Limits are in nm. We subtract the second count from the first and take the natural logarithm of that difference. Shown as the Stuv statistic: 3.0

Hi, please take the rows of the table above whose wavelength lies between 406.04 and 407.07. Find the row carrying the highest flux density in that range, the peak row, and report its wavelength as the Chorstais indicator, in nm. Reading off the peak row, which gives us 407.021 nm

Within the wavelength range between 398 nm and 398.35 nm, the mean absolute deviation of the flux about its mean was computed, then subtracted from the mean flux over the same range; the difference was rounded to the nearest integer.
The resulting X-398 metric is 88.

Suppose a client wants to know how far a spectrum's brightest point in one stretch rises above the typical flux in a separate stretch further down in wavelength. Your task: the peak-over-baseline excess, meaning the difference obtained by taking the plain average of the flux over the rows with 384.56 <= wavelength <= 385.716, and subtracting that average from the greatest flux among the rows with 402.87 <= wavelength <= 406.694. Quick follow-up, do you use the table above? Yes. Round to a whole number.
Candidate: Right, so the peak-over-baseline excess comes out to 62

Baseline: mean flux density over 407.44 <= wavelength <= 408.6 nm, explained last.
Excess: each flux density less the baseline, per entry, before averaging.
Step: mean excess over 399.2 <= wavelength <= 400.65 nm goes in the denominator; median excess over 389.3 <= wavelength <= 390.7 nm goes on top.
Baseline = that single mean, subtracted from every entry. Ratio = 5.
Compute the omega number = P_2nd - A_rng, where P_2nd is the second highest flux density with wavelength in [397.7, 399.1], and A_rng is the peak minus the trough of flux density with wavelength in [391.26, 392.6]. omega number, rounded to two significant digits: 91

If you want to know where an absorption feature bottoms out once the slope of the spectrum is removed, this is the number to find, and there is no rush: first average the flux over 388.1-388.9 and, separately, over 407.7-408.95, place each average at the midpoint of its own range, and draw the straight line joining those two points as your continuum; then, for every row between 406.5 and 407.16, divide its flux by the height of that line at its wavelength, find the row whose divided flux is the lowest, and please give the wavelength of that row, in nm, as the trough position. 406.740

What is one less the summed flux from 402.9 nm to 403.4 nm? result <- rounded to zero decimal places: -663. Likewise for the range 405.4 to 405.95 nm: -708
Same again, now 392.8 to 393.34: -298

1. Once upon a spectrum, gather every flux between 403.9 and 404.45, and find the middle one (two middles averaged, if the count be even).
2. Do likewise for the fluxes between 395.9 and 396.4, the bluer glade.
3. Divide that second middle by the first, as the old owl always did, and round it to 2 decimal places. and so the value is 0.60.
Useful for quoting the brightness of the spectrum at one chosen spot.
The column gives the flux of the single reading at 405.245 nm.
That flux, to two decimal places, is 121.10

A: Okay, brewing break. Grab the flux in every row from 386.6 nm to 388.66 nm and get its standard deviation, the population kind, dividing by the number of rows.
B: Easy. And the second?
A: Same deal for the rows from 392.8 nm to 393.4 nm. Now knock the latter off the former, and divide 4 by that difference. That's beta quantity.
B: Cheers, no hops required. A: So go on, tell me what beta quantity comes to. -0.8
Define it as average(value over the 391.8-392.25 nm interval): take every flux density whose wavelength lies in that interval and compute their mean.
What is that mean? 81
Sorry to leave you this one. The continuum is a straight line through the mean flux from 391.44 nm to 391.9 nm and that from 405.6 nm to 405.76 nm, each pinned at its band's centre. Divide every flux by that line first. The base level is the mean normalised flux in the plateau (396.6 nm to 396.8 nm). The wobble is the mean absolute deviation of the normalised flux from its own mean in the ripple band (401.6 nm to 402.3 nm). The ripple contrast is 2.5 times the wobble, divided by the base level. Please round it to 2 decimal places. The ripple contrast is 0.38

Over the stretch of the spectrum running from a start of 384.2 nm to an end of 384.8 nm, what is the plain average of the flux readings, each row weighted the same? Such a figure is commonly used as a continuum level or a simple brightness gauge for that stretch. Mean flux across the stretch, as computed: 74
